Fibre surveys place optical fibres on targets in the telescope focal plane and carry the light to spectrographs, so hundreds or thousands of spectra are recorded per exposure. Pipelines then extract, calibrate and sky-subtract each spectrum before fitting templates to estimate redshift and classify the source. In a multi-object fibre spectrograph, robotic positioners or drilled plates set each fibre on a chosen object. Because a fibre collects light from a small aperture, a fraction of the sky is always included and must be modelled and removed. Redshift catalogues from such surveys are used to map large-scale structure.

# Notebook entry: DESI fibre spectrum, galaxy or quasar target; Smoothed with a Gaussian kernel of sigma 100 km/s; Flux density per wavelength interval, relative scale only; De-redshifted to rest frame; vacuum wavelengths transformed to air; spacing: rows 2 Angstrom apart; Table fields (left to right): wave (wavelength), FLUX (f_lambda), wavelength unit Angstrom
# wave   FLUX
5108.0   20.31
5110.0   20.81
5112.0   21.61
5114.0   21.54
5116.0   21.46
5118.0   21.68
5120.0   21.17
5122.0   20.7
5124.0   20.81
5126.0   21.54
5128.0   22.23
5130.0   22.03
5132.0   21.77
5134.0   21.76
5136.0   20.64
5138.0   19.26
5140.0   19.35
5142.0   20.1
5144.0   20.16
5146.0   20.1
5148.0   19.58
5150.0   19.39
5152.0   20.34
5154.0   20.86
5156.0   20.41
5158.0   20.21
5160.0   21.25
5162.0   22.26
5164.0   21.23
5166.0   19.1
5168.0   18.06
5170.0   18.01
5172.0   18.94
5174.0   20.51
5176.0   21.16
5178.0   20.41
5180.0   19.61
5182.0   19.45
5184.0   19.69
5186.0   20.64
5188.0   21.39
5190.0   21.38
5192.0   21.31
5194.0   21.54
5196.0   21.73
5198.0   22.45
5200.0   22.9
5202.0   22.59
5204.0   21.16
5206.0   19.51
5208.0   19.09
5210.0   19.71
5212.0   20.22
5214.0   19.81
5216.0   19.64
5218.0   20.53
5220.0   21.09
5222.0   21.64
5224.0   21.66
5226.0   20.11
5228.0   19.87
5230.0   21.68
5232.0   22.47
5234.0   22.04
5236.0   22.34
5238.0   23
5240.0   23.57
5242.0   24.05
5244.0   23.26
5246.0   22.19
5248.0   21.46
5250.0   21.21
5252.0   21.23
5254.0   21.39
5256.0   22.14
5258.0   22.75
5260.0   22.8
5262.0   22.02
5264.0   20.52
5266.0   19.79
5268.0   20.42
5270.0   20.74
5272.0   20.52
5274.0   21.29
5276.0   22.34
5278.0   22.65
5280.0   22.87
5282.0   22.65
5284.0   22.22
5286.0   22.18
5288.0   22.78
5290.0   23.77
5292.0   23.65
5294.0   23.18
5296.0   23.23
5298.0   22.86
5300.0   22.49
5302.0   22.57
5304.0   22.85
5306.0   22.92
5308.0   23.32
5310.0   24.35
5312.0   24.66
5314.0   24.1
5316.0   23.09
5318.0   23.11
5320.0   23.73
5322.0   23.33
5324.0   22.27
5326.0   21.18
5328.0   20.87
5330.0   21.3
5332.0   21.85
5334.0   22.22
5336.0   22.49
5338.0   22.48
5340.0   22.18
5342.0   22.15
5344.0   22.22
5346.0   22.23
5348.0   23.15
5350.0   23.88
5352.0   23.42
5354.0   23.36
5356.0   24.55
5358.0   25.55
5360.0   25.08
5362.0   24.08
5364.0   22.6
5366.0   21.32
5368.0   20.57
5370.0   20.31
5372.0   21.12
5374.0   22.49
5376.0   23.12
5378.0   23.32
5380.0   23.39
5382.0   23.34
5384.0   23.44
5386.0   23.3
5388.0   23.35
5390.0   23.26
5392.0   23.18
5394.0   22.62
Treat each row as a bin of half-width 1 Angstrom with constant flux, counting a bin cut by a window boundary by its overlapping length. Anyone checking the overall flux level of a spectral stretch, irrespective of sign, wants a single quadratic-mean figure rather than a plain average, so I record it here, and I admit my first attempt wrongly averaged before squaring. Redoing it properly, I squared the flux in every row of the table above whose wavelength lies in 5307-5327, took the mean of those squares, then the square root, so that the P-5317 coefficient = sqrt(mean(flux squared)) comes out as 23.3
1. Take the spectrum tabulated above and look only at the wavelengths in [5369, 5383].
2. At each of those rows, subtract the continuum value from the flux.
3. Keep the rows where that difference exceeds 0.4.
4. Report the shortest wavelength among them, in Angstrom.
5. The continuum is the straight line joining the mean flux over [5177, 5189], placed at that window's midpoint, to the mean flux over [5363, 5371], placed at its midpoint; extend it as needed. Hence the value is 5374.0 Angstrom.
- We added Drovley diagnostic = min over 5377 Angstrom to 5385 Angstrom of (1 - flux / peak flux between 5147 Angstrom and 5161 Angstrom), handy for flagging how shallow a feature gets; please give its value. -0.10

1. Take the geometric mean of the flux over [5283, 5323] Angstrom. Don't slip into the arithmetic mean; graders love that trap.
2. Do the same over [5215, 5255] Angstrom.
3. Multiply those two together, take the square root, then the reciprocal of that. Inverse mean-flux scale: 0.0446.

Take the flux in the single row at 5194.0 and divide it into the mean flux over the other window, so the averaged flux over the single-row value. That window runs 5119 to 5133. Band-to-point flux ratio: 1.00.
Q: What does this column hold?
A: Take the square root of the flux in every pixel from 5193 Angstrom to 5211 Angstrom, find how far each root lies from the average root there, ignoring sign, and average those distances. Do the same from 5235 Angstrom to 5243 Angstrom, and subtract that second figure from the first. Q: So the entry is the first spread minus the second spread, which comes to 0.07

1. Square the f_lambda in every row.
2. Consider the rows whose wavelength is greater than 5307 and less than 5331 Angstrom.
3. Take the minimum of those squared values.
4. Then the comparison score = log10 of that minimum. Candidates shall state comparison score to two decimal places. 2.64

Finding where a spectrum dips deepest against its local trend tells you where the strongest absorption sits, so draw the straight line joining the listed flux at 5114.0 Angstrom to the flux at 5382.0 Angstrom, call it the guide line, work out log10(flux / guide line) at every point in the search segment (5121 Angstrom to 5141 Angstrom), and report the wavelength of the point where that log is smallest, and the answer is 5138.0 Angstrom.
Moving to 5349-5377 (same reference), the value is 5370.0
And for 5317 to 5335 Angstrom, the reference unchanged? 5328.0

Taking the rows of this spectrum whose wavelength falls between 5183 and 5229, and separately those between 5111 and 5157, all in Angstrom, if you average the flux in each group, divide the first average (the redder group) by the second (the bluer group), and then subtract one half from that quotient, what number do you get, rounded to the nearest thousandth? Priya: 0.502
